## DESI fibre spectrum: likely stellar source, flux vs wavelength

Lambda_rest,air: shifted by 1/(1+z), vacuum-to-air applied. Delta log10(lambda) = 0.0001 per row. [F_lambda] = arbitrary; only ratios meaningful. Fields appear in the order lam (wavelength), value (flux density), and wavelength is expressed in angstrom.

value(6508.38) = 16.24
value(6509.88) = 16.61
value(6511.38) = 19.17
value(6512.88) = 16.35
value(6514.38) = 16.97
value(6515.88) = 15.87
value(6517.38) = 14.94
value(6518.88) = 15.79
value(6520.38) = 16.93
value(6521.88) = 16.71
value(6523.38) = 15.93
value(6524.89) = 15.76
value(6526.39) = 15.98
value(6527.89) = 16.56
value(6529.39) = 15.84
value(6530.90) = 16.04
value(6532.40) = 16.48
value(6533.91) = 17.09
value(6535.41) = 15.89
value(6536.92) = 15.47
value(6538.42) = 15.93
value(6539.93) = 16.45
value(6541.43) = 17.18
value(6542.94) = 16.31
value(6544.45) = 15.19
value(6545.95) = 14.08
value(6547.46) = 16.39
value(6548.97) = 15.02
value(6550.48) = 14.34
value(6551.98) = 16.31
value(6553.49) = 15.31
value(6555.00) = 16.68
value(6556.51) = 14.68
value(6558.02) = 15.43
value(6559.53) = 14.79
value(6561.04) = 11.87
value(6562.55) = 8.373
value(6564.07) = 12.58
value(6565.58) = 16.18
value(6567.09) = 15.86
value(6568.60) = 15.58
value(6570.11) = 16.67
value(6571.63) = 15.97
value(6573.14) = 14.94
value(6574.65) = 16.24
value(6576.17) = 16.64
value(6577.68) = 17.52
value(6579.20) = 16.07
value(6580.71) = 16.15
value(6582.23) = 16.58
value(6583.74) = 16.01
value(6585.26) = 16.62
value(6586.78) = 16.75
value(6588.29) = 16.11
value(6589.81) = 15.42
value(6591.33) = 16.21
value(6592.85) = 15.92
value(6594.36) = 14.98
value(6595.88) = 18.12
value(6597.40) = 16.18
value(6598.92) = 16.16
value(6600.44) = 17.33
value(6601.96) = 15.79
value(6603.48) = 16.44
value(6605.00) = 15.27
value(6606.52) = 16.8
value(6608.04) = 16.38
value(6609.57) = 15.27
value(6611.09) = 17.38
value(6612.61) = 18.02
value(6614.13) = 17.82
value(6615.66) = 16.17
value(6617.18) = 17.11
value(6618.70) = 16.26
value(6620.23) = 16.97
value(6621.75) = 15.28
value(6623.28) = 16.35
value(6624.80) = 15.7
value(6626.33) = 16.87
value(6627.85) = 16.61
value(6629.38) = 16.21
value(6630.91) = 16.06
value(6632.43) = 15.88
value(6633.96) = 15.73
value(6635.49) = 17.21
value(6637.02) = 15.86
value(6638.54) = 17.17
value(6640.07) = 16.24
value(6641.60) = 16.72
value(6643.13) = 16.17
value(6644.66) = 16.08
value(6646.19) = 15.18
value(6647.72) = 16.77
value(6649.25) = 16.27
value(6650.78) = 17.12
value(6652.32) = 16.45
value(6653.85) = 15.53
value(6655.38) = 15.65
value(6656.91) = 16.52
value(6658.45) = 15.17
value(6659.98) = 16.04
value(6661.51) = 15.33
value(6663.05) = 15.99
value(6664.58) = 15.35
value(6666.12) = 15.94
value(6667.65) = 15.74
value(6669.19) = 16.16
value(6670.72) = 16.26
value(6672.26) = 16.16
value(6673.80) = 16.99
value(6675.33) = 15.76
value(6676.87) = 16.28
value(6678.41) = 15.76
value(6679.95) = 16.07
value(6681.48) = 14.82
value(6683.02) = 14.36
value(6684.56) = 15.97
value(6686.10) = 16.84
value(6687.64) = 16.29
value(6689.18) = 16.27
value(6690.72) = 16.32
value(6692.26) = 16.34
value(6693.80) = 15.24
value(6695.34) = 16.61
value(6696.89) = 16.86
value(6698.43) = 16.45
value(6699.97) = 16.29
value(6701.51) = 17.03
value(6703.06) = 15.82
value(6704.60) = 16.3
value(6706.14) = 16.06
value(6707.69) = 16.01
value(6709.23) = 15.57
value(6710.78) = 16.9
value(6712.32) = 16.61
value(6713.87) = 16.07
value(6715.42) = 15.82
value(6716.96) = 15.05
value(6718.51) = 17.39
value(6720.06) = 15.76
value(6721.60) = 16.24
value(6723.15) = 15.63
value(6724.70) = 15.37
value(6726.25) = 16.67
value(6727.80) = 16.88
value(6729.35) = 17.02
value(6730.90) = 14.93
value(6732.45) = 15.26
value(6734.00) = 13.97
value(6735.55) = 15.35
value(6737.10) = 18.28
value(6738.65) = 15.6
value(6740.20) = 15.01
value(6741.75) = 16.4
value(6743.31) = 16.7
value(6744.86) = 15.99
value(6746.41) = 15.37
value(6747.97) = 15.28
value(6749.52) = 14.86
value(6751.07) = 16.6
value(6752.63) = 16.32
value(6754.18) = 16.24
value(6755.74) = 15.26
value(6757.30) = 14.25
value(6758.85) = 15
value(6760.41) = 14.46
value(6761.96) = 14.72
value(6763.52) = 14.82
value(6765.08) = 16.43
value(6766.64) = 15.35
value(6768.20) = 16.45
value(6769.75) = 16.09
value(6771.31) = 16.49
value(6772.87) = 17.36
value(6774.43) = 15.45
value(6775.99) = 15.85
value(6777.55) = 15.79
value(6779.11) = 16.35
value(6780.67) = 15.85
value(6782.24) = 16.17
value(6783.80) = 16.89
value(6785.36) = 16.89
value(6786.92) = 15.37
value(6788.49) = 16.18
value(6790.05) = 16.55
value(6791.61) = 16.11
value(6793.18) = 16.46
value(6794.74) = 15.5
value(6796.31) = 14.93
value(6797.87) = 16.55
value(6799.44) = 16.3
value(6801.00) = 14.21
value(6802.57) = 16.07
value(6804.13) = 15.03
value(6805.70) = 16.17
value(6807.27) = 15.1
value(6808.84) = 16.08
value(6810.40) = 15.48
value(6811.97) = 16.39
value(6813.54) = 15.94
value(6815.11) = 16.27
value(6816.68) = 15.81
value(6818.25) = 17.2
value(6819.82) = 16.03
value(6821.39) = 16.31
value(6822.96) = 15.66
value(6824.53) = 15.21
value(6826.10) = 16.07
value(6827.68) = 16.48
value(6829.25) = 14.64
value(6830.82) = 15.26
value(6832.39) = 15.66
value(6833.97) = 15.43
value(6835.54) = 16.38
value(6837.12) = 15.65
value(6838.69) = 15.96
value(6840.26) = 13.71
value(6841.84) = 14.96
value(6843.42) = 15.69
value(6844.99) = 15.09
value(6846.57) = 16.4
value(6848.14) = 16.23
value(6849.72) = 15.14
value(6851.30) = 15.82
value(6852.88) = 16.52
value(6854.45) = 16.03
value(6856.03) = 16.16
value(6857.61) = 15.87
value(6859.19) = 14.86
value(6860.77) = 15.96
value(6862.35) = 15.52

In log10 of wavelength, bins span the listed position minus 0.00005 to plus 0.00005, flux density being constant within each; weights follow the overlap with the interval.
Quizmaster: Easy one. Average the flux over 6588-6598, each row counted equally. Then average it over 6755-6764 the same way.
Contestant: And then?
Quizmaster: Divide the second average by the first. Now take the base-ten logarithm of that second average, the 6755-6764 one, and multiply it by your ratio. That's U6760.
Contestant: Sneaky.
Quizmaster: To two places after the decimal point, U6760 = 1.07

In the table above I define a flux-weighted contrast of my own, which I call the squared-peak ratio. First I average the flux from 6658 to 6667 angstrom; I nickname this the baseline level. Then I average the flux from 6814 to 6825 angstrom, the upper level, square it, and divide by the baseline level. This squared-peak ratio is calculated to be 16.5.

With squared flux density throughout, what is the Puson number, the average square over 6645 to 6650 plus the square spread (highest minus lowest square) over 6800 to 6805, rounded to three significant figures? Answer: 315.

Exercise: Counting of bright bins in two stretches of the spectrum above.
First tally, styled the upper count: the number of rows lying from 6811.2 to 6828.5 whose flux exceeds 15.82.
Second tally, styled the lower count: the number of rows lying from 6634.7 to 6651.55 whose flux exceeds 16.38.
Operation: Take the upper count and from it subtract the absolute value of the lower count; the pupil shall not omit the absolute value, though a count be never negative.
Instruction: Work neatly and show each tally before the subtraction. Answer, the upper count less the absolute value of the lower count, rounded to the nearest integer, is 3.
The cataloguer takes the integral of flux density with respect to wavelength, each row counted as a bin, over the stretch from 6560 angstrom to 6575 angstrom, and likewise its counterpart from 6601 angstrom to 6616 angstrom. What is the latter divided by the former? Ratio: 1.15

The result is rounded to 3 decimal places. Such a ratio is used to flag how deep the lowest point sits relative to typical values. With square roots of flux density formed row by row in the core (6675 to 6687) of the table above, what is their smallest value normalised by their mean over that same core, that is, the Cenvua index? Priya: 0.956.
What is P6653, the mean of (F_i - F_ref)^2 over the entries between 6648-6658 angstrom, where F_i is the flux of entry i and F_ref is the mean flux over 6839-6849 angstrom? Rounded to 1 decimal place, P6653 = 1.1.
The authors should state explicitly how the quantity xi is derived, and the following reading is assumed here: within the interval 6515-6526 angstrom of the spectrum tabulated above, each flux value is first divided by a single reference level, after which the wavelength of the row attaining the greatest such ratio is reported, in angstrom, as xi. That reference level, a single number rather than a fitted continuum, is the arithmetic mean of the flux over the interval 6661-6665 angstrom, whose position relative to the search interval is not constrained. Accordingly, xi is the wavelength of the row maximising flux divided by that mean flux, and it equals 6520.38 angstrom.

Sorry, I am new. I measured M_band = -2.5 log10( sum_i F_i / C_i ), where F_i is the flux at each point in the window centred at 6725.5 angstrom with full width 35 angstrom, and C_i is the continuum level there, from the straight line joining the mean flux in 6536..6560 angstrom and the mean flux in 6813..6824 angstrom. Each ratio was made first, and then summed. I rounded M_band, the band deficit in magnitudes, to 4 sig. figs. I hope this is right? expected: -3.357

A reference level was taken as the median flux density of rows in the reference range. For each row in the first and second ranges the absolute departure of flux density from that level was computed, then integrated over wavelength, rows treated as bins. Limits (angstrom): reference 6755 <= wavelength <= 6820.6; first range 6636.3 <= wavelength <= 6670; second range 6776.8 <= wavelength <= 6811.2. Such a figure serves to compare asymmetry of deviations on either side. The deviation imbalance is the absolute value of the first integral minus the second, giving 2.5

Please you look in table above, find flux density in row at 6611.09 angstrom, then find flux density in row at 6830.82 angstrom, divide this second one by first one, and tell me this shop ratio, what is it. 0.88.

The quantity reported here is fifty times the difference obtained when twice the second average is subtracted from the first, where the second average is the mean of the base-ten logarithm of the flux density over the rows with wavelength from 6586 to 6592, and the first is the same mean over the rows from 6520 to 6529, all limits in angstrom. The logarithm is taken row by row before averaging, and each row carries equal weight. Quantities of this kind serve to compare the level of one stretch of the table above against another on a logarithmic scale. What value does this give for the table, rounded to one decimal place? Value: -60.1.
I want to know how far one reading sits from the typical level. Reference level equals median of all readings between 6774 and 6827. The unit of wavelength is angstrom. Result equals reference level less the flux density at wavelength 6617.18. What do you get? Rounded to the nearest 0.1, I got -1.0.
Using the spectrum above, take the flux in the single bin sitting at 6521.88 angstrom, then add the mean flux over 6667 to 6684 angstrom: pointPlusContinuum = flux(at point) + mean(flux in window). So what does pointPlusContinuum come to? 32.6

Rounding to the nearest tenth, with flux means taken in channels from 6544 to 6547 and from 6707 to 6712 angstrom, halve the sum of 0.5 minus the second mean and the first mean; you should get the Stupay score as -0.5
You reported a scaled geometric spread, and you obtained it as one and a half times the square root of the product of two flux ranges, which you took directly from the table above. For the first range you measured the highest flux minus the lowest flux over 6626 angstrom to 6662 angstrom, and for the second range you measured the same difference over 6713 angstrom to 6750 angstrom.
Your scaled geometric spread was 4.4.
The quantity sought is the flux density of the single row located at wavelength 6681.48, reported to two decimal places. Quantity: 14.82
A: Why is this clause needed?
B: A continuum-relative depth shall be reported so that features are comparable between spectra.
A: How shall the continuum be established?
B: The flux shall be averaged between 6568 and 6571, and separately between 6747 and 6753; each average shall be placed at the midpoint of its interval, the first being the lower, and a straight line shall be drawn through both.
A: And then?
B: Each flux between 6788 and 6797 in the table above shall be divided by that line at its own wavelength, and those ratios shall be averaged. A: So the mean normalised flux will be 1.02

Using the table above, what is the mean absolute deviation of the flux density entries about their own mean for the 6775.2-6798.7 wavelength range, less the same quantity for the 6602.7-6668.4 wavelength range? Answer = -0.12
